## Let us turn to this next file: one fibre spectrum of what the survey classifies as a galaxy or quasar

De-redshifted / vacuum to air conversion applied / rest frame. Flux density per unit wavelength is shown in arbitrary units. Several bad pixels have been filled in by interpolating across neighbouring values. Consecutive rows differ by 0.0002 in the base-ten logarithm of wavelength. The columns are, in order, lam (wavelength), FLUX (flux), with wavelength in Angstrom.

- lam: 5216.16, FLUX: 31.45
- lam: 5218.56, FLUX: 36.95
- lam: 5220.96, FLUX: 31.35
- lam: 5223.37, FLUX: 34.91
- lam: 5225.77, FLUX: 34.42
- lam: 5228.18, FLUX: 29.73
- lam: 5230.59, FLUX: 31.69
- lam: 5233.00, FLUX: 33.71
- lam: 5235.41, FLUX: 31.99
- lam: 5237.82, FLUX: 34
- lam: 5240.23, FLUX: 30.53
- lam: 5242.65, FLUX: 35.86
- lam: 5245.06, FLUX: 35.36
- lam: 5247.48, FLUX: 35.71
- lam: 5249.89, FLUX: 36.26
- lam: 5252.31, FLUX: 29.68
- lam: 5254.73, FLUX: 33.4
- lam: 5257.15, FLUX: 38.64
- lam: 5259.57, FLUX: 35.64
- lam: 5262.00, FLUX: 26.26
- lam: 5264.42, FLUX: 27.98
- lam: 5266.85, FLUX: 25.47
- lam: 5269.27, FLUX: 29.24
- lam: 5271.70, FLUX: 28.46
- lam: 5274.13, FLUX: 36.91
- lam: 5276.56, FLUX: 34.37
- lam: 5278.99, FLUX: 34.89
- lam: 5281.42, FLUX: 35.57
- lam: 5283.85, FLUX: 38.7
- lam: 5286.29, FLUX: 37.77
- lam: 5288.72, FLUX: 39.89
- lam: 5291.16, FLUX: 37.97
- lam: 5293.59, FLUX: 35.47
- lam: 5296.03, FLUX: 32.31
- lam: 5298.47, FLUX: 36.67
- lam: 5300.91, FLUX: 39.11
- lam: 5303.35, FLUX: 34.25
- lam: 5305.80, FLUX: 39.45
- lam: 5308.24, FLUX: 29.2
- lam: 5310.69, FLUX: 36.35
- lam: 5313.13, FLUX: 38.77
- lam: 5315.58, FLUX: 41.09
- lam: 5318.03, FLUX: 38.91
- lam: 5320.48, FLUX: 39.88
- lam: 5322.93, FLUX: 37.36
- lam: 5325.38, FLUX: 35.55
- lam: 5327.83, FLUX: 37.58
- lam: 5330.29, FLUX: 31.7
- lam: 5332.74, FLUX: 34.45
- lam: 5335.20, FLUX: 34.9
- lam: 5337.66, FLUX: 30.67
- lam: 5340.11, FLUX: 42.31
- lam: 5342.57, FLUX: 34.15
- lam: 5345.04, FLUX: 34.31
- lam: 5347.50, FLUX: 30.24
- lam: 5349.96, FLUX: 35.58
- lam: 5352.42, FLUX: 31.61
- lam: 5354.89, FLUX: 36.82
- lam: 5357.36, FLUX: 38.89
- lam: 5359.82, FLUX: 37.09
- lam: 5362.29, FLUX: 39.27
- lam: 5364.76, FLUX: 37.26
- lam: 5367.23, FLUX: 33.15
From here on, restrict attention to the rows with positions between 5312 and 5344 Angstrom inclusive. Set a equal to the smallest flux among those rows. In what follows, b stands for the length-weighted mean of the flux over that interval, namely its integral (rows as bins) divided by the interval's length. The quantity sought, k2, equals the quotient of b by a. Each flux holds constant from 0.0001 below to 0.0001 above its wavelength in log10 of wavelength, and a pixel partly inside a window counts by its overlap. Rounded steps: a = 30.67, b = 36.7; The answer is 1.20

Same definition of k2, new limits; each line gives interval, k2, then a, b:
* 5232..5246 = 1.10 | 30.53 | 33.5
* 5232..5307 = 1.34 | 25.47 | 34.2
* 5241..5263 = 1.30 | 26.26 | 34.1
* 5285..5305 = 1.14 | 32.31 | 36.7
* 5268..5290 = 1.23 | 28.46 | 35.1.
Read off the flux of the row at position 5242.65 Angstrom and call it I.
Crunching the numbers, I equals 35.86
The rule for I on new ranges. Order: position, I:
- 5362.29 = 39.27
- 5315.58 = 41.09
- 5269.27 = 29.24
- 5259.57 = 35.64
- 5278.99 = 34.89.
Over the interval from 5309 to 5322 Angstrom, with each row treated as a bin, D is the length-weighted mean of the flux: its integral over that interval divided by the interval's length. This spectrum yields 38.6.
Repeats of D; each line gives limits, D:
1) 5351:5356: 34.2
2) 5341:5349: 33.4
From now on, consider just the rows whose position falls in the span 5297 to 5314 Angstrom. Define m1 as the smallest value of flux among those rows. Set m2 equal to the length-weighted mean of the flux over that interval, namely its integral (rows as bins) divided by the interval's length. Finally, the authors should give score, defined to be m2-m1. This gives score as 6.9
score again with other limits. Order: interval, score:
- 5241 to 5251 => 0.2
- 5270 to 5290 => 7.2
